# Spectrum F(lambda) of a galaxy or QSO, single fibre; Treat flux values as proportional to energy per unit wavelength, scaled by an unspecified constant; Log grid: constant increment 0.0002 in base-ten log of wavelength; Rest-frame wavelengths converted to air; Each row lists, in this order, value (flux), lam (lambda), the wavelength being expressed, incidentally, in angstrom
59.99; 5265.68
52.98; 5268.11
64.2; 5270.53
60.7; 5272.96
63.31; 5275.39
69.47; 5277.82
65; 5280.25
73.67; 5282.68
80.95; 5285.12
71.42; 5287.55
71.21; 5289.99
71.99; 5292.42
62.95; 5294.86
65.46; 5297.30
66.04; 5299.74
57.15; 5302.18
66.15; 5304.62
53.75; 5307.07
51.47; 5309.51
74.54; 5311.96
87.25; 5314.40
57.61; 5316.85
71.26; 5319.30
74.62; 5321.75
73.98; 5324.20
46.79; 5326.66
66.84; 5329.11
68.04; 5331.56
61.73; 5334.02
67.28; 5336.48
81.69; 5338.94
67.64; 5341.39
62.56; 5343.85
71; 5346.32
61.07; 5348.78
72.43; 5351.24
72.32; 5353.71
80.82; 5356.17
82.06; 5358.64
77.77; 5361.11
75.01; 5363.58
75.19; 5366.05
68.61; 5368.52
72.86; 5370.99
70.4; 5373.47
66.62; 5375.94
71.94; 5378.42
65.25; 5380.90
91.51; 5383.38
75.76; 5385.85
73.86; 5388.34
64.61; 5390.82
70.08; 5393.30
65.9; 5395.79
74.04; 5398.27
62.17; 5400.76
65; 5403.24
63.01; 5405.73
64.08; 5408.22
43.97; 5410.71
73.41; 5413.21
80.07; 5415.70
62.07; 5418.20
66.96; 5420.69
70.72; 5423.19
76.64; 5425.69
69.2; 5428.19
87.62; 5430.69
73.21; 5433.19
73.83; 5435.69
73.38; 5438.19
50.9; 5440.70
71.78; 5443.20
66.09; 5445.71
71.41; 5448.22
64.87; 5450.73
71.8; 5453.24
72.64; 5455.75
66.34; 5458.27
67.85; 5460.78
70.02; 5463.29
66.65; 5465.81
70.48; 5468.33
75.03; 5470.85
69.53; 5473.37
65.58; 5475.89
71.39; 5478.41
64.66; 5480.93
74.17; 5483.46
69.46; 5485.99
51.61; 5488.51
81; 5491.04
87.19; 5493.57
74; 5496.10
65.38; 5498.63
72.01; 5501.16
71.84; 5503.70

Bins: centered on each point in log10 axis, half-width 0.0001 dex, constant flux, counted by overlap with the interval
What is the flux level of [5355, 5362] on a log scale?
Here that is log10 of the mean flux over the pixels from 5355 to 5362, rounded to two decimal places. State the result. 1.90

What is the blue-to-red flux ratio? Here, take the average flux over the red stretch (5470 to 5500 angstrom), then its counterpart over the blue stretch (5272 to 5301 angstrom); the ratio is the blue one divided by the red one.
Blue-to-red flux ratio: 0.97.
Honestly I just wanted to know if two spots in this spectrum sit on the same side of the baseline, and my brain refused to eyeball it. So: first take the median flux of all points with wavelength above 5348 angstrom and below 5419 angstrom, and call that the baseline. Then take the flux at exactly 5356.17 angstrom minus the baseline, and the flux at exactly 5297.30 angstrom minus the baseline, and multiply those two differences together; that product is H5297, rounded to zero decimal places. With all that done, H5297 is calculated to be -58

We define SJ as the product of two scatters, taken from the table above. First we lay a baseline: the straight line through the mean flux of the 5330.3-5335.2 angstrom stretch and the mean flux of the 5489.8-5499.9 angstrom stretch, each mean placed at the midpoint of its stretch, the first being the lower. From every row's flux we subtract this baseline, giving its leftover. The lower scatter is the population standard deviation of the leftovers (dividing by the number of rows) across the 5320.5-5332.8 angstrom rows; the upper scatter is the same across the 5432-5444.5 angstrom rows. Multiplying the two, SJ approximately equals 92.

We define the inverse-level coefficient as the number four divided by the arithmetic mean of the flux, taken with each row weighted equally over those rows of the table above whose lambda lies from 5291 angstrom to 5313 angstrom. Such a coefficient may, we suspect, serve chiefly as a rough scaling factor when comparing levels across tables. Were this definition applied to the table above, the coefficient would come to 0.0632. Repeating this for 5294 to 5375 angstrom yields 0.0583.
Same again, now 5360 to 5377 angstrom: 0.0553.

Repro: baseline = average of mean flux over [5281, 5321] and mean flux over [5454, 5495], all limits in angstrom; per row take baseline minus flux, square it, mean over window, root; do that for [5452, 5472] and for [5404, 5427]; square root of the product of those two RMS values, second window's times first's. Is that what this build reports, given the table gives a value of 5.6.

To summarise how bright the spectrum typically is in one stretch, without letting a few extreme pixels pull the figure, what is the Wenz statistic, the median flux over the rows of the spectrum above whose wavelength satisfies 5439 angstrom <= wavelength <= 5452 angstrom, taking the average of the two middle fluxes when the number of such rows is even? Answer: 66.1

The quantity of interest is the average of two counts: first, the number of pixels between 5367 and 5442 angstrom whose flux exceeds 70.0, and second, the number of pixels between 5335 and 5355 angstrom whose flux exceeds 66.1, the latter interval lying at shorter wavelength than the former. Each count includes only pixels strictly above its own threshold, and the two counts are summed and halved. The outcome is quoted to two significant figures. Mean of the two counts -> 11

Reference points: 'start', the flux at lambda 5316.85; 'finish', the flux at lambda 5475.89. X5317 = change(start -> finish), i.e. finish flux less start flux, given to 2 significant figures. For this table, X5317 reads 8.0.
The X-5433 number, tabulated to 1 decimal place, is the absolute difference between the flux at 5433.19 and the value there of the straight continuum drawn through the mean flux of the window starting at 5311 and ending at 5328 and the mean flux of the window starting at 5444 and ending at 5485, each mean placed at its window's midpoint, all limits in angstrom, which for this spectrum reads 3.9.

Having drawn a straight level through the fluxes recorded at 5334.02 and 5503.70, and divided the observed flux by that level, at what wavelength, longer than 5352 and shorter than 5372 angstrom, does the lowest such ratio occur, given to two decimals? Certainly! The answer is 5368.52 angstrom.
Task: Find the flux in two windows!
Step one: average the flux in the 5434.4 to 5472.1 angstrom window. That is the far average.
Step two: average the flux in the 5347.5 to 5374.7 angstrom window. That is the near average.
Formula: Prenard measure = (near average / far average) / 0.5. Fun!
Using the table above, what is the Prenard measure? 2.13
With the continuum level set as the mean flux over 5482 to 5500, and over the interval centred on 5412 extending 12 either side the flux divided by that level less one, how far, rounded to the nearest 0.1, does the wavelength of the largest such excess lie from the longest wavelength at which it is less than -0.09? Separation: 2.5 angstrom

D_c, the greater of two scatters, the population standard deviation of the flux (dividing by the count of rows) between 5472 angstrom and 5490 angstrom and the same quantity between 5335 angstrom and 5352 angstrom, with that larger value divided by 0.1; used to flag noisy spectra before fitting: 68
